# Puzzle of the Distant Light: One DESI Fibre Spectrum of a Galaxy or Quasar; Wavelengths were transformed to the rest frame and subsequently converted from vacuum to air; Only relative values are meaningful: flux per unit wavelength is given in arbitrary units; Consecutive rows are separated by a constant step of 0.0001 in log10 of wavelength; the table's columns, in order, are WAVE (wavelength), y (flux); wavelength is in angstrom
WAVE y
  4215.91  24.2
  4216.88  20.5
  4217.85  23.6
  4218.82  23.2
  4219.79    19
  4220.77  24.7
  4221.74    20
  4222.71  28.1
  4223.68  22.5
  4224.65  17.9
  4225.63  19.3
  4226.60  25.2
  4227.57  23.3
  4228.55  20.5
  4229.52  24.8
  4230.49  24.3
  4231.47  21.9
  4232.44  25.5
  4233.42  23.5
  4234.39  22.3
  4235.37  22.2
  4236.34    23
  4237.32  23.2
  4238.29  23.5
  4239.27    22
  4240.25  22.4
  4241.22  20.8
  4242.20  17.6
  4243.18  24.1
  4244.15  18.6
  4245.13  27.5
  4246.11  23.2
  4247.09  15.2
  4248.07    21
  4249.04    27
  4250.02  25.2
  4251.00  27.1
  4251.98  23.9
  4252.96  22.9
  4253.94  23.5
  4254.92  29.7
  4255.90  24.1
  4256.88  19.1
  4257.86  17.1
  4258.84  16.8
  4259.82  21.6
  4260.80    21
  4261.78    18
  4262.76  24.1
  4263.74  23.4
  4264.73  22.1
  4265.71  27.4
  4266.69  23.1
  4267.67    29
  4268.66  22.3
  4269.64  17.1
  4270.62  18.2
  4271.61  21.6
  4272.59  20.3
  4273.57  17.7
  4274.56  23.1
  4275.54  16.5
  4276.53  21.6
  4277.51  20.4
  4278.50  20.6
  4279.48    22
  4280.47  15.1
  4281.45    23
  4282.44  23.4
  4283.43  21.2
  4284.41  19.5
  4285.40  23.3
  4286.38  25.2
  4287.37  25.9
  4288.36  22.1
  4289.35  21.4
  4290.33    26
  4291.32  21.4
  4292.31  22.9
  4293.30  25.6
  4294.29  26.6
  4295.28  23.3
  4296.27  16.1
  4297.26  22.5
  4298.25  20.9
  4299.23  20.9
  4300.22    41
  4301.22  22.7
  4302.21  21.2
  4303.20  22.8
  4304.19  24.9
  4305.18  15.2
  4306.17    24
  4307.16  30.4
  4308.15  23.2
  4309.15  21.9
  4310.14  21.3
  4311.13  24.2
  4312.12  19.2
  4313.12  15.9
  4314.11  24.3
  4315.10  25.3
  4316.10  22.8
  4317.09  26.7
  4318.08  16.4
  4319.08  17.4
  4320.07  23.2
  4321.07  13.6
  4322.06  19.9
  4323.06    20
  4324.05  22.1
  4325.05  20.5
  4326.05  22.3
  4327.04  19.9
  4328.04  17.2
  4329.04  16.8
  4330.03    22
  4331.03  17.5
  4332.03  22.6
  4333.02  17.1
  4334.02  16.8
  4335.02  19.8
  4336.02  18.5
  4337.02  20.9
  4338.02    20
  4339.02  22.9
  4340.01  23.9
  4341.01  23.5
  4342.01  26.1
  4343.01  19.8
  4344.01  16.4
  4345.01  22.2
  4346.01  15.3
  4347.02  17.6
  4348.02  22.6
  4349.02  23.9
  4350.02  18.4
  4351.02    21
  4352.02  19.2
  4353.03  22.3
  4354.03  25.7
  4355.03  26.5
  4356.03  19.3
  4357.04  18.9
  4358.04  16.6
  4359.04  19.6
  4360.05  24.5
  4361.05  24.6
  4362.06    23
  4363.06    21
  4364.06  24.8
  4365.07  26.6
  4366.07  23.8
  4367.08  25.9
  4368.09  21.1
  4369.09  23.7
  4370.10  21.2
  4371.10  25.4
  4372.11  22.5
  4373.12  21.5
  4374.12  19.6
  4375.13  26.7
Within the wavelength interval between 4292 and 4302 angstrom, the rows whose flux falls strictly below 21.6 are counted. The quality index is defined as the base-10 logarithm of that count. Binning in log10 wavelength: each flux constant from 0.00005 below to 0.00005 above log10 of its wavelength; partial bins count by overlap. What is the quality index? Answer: 0.48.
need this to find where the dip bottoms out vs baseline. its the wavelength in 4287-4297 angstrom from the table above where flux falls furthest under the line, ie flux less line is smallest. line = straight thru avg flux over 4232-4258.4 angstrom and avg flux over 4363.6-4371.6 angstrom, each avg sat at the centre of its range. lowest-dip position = 4296.27 angstrom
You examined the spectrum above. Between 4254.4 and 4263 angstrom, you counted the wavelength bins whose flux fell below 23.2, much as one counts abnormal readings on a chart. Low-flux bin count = 6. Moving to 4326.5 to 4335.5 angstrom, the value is 9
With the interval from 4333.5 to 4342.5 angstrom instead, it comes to 6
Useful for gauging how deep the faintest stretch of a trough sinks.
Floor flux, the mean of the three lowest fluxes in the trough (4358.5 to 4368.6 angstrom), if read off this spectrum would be 20.6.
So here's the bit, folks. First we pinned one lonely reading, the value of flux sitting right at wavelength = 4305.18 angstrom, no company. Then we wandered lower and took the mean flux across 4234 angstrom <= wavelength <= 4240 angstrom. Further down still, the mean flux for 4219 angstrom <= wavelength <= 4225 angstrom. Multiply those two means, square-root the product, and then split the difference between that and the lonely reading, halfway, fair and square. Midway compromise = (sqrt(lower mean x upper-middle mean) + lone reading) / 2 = 18.8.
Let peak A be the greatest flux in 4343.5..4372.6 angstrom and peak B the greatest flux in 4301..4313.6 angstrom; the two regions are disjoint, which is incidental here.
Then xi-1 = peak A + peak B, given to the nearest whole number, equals 57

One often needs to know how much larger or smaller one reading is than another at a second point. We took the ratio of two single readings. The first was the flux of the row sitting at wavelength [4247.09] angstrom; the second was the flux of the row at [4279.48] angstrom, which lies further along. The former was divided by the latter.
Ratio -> 0.69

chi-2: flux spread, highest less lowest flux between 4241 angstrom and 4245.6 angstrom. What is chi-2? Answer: 10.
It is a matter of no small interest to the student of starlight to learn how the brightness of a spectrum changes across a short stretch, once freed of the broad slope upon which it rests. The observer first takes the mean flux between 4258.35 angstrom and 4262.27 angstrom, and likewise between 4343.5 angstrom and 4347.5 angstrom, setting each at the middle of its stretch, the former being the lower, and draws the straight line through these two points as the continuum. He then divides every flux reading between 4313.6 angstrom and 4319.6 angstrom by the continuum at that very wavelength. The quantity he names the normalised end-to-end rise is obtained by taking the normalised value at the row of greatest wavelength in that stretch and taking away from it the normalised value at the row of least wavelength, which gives -0.37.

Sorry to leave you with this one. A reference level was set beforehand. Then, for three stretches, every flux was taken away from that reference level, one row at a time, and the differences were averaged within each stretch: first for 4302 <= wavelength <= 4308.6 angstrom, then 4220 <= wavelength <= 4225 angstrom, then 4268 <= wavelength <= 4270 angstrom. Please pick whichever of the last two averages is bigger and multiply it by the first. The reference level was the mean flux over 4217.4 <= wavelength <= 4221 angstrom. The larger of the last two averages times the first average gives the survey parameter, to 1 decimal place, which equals -1.4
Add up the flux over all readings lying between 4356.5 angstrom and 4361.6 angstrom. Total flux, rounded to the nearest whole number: 104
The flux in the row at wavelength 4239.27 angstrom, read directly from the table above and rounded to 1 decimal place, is 22.0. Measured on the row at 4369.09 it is 23.7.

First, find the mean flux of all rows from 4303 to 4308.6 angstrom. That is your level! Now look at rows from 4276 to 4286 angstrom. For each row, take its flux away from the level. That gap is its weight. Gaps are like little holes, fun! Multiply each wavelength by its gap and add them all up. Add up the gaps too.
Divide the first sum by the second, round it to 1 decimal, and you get 4280.5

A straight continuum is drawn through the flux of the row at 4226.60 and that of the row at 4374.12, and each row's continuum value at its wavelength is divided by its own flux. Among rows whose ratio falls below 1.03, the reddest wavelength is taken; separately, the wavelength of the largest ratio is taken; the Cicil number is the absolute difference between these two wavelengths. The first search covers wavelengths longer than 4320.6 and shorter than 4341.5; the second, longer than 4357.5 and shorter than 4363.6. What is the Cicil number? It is 17.0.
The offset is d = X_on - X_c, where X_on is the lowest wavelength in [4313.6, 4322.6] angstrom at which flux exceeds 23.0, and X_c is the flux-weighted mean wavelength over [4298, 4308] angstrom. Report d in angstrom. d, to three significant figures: 11.4 angstrom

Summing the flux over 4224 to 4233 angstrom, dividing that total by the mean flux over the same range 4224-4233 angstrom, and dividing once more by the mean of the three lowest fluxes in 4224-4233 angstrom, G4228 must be 0.468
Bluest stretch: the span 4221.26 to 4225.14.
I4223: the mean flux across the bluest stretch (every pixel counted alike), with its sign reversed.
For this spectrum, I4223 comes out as -22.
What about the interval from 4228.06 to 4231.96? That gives -23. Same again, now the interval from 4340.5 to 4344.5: -21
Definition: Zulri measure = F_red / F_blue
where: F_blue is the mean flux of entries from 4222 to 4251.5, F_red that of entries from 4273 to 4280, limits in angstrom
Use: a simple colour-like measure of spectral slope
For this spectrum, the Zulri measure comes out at 0.89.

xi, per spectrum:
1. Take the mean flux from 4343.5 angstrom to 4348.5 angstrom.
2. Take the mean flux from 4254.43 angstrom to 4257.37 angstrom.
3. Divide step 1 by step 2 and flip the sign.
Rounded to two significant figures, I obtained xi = -0.77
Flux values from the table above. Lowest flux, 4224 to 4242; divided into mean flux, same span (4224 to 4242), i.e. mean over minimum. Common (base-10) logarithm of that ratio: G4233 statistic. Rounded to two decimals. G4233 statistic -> 0.10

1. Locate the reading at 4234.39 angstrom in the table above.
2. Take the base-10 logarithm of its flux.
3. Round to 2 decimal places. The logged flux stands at 1.35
